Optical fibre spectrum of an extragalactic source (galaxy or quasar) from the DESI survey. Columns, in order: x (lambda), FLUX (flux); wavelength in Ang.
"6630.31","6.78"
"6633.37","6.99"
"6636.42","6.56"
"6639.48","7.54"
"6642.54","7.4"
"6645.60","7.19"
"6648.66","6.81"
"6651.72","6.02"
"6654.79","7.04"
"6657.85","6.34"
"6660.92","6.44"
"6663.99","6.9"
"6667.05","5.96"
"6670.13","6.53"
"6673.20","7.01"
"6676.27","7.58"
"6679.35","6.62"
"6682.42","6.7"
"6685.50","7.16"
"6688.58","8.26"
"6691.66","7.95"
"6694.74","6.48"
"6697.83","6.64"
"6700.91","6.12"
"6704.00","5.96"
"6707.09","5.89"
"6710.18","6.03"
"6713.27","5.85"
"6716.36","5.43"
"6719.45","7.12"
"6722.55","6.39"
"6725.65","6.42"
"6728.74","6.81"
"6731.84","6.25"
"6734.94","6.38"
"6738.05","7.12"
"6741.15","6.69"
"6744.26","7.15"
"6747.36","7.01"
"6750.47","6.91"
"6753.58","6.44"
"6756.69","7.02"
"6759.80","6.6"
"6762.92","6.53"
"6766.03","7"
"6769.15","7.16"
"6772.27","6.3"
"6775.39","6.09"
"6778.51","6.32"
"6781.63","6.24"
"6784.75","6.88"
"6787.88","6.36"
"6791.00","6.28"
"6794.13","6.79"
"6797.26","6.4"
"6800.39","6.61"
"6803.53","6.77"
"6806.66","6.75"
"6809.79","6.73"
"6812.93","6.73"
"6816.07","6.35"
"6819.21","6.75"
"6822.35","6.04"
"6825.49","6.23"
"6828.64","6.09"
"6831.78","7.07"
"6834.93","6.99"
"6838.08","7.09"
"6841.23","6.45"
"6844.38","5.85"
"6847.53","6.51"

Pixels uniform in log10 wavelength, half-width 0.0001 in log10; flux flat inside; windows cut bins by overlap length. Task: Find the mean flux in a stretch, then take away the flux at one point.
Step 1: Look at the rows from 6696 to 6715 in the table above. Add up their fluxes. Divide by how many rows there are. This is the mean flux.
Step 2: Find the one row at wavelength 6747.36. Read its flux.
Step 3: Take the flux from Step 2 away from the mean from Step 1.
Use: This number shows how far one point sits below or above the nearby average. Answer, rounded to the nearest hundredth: -0.93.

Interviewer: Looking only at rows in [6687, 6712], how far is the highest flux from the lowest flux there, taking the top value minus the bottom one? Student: 2.37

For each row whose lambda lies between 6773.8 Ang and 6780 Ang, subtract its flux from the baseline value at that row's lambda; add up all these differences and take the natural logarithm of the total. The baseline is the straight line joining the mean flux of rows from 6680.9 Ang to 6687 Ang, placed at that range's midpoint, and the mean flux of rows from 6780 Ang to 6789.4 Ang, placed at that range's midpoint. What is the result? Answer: -0.4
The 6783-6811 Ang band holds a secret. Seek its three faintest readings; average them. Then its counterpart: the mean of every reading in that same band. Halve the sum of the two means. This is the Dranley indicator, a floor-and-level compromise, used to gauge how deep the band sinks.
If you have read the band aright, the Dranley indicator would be 6.48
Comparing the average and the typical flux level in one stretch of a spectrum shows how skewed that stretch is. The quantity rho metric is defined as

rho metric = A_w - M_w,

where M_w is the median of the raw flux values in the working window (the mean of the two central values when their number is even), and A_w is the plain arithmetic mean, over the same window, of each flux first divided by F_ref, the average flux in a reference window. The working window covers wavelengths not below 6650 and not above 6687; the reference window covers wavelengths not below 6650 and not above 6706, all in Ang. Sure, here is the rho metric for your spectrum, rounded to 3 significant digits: -5.67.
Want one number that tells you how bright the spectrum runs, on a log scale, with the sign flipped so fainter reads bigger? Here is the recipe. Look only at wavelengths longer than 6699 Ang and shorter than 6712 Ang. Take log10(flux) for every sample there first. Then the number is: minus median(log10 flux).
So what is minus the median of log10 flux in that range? -0.78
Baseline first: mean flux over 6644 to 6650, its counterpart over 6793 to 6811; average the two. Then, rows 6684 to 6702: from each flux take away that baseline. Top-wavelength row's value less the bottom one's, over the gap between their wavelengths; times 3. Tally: -0.20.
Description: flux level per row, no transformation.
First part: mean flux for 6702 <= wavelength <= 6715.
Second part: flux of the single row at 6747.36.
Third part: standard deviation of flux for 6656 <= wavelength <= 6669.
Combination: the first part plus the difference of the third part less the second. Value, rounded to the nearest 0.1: -0.7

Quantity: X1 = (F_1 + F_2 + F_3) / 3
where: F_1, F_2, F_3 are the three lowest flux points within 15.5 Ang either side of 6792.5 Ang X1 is 6.28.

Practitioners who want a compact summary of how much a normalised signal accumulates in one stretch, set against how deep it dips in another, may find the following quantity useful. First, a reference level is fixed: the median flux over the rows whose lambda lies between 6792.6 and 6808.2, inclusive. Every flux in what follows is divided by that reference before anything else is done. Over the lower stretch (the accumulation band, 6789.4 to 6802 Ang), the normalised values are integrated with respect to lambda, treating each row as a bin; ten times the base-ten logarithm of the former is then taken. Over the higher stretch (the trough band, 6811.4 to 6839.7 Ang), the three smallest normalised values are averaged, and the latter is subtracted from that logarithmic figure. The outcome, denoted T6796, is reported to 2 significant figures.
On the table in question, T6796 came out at 9.9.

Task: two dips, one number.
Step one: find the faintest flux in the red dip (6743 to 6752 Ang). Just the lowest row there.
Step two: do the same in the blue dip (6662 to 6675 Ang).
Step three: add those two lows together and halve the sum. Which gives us 6.4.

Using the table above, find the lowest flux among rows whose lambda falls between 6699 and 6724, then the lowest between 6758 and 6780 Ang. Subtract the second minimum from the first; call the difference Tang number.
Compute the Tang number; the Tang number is -0.66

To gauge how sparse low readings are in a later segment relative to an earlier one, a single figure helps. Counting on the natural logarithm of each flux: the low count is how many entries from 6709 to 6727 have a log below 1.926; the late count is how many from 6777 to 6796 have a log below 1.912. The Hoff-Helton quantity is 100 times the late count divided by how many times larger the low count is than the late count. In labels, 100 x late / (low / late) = 320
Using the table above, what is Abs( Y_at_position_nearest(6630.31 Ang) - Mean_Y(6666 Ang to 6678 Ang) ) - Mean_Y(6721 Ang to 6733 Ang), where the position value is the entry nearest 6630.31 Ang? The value -6.46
